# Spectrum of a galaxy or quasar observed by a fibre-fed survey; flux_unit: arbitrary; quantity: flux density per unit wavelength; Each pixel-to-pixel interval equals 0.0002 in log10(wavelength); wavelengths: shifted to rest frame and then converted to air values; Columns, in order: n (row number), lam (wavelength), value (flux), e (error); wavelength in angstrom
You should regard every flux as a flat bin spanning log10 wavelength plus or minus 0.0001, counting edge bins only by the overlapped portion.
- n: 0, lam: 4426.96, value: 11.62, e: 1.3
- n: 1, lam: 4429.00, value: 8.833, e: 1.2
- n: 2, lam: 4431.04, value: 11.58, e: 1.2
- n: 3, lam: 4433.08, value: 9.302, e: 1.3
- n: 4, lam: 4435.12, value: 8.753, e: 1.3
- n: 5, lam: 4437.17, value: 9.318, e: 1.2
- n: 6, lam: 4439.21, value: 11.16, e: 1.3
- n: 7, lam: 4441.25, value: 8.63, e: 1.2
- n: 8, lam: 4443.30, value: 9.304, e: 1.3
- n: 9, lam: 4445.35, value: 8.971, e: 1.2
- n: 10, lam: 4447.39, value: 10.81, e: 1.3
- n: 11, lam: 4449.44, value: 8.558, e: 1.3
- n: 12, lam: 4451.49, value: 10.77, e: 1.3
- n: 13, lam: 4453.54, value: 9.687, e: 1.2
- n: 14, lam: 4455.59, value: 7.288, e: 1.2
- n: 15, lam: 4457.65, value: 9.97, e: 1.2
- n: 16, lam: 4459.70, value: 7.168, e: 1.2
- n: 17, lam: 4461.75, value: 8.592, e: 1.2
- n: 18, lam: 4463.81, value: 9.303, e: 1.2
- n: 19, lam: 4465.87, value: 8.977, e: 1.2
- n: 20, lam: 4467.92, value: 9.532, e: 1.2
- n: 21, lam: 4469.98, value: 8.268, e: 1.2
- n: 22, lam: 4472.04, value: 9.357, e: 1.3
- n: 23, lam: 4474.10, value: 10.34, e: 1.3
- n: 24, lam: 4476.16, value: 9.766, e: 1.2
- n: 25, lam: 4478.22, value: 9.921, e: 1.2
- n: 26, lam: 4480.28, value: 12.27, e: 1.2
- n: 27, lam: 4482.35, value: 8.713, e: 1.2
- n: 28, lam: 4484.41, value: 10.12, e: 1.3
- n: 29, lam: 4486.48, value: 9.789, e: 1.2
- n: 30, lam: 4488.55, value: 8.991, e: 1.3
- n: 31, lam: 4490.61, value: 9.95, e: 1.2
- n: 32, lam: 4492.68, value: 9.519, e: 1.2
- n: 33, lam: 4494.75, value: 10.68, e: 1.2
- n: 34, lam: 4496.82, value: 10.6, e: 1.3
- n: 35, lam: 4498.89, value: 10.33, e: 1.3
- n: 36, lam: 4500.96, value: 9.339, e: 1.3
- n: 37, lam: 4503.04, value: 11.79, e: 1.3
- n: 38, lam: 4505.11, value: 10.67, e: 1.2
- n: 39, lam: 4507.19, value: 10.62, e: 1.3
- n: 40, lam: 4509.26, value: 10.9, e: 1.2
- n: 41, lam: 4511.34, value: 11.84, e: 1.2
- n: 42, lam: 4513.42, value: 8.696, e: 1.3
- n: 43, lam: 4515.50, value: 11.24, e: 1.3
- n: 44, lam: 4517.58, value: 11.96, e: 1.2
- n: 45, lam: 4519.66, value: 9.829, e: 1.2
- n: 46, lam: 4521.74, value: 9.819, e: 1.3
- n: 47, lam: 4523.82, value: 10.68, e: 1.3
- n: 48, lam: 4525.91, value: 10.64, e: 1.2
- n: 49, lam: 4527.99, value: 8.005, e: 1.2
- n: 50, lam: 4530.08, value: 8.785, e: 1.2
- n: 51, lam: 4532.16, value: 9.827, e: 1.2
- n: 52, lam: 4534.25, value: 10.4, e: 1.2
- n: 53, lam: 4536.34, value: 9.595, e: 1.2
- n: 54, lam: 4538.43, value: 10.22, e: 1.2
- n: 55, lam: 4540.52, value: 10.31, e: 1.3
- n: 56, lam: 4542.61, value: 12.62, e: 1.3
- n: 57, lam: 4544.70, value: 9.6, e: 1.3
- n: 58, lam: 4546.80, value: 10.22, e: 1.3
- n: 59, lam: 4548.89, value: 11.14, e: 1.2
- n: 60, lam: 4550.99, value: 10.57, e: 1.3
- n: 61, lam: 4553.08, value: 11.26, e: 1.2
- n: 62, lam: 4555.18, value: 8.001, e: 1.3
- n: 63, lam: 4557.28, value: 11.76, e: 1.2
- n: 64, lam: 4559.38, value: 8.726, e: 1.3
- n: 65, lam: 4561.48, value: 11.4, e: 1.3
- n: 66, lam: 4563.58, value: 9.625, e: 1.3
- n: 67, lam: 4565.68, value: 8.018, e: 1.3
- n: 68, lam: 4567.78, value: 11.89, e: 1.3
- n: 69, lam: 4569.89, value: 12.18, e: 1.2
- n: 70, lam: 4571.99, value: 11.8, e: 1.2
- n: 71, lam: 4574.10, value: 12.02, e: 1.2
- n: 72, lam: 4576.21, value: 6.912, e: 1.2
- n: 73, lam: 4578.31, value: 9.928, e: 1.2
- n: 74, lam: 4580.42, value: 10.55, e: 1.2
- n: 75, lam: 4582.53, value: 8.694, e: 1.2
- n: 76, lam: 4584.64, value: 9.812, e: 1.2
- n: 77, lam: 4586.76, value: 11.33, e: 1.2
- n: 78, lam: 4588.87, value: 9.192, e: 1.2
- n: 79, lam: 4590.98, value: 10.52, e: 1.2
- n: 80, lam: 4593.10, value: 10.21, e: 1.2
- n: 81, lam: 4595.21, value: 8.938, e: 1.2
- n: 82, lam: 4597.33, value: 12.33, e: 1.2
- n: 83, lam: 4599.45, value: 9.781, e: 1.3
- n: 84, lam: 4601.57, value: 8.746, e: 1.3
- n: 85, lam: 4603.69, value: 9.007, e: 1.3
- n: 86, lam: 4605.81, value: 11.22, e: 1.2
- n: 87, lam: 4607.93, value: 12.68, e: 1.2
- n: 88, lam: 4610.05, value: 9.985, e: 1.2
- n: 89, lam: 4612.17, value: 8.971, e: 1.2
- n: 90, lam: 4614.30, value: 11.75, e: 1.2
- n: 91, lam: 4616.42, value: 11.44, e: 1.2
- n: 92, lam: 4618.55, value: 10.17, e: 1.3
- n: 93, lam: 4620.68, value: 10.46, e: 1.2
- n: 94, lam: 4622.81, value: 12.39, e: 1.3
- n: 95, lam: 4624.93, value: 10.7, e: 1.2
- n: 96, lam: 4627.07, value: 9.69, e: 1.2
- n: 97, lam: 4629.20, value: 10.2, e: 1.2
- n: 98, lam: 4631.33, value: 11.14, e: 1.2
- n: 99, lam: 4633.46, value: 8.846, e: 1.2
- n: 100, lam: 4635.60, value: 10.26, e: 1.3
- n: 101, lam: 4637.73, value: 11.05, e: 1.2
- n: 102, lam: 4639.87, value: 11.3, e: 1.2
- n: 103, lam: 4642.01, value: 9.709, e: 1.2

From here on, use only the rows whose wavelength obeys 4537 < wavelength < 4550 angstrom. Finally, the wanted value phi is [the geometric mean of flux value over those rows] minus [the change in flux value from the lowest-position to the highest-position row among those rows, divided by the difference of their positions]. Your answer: 10.6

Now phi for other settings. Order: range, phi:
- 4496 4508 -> 10.5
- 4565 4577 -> 10.3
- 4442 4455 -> 9.6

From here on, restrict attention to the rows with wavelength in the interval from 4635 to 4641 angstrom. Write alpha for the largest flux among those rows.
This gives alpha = 11.3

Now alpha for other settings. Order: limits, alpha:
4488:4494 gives 9.95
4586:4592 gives 11.33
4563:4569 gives 11.89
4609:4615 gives 11.75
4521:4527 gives 10.68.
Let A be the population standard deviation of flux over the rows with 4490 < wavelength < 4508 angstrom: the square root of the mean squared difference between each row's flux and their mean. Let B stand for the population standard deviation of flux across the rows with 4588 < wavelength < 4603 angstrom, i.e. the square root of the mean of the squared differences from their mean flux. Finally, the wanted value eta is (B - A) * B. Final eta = 0.5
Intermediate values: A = 0.7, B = 1.14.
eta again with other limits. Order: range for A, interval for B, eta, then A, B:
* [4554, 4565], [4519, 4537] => -0.5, 1.5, 0.82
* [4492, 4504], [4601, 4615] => 0.9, 0.8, 1.44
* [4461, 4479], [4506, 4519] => 0.5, 0.6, 1.08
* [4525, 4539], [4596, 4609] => 1.0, 0.9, 1.55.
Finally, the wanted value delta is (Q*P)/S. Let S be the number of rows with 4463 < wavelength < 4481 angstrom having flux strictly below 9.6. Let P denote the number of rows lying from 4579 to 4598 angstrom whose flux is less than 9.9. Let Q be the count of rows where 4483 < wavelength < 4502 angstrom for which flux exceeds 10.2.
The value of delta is 2.4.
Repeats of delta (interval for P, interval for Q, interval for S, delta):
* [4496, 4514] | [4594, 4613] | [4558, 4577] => 2.0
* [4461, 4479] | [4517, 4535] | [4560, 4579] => 14.0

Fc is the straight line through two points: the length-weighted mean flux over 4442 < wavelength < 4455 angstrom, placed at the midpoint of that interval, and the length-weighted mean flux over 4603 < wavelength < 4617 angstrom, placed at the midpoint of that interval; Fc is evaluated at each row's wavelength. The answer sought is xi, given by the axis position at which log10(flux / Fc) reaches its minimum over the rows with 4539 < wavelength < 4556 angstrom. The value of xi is 4555.18 angstrom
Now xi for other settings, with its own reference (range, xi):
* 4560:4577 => 4576.21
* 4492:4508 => 4500.96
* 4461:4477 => 4469.98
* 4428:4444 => 4441.25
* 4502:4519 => 4513.42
